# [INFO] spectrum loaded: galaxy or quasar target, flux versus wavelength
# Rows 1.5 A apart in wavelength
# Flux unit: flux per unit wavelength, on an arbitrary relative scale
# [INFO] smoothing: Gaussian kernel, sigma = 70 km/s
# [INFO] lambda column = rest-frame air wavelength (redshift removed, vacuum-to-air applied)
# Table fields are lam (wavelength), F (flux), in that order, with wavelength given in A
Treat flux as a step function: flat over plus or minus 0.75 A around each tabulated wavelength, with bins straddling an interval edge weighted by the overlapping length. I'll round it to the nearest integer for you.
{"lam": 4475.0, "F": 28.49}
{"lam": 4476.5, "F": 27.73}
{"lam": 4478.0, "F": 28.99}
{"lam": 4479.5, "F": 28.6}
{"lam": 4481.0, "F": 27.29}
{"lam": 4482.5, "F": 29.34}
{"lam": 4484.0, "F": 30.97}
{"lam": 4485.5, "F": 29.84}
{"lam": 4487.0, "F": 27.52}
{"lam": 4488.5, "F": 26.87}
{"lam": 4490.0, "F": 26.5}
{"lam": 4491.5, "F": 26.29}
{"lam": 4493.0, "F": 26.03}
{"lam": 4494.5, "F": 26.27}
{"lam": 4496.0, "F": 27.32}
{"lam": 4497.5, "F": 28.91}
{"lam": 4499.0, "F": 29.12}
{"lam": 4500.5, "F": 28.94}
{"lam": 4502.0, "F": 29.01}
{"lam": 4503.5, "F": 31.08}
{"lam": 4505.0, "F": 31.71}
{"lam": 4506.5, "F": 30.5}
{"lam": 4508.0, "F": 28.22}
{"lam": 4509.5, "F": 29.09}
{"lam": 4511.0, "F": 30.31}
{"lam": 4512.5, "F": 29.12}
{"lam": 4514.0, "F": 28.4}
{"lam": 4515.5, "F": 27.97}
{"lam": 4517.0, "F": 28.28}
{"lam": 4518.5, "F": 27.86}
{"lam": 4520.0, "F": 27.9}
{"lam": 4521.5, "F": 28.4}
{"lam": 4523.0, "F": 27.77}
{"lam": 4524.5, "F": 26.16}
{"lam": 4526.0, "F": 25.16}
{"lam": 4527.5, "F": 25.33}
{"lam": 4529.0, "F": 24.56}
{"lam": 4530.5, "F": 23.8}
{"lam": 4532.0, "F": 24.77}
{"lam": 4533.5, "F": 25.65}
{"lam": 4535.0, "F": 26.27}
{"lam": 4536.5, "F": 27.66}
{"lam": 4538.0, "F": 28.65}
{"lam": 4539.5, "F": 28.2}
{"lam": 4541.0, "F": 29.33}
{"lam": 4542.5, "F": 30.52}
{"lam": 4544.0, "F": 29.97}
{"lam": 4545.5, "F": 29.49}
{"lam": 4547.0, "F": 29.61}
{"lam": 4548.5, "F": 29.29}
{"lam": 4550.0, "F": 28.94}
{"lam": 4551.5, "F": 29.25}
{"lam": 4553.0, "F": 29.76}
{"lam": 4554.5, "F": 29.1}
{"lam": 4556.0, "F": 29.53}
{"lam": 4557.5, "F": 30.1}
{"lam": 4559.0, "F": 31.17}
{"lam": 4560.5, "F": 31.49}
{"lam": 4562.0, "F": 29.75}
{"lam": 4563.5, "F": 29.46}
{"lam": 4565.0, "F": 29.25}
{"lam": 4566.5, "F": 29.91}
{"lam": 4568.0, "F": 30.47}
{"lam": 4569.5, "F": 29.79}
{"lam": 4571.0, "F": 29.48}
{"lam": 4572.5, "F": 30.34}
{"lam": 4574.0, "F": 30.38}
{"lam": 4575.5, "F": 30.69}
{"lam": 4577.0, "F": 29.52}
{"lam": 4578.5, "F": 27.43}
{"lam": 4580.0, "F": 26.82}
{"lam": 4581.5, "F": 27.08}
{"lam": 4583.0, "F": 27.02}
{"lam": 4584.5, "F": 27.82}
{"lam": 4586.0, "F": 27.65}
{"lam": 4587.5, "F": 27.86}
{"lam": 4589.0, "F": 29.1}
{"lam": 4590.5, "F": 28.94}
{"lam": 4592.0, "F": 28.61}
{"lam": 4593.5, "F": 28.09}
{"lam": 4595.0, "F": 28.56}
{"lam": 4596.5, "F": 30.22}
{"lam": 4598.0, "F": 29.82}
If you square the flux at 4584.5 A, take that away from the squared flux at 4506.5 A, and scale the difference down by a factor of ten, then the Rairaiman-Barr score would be 16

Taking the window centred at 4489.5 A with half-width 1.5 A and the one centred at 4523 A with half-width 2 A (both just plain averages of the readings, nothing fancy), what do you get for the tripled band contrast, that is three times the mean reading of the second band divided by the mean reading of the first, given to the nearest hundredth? 3.09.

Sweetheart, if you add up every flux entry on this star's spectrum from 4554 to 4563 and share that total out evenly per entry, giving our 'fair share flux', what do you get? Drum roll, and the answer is 30.2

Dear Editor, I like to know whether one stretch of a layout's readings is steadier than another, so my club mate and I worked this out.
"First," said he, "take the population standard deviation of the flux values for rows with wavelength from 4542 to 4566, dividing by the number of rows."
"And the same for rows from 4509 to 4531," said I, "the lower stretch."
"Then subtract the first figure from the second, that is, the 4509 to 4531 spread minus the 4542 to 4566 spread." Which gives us 1.1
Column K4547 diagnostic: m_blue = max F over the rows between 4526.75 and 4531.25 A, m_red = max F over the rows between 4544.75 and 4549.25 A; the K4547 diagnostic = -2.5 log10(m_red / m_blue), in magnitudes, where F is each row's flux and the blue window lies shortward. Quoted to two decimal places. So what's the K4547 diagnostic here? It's -0.17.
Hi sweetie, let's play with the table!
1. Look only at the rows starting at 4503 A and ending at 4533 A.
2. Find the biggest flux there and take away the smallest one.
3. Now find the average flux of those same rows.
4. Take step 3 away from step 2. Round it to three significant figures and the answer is -19.9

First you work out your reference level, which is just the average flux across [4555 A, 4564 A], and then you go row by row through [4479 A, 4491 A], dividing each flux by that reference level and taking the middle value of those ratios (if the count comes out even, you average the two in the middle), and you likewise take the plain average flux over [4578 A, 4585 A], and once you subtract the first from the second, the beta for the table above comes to 26.3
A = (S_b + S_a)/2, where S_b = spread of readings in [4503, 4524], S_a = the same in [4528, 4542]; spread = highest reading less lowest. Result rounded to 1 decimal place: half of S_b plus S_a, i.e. 4.7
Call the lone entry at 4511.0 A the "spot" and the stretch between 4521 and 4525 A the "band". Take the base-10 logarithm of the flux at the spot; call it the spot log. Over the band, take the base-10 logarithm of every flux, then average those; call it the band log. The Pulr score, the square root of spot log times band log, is 1.46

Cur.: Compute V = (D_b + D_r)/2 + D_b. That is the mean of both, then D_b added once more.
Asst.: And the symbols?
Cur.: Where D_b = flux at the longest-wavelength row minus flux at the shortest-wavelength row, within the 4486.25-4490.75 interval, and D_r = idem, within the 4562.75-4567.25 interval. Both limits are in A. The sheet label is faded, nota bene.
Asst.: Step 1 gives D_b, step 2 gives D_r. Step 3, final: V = -1.3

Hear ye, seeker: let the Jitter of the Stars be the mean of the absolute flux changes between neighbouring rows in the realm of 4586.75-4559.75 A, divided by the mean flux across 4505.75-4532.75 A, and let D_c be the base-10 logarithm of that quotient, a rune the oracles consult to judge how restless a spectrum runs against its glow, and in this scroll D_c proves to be -1.634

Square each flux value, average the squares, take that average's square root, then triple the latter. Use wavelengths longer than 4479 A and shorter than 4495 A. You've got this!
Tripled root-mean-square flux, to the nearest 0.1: 83.5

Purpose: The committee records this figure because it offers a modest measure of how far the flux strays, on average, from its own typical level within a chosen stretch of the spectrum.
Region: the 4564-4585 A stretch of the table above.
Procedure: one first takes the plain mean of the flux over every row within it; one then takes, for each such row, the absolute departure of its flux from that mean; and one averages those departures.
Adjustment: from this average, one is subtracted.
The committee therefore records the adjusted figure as 0.26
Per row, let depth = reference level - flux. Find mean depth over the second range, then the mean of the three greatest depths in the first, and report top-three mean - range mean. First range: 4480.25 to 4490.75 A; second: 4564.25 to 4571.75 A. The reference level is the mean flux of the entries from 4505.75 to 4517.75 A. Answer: 2.9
